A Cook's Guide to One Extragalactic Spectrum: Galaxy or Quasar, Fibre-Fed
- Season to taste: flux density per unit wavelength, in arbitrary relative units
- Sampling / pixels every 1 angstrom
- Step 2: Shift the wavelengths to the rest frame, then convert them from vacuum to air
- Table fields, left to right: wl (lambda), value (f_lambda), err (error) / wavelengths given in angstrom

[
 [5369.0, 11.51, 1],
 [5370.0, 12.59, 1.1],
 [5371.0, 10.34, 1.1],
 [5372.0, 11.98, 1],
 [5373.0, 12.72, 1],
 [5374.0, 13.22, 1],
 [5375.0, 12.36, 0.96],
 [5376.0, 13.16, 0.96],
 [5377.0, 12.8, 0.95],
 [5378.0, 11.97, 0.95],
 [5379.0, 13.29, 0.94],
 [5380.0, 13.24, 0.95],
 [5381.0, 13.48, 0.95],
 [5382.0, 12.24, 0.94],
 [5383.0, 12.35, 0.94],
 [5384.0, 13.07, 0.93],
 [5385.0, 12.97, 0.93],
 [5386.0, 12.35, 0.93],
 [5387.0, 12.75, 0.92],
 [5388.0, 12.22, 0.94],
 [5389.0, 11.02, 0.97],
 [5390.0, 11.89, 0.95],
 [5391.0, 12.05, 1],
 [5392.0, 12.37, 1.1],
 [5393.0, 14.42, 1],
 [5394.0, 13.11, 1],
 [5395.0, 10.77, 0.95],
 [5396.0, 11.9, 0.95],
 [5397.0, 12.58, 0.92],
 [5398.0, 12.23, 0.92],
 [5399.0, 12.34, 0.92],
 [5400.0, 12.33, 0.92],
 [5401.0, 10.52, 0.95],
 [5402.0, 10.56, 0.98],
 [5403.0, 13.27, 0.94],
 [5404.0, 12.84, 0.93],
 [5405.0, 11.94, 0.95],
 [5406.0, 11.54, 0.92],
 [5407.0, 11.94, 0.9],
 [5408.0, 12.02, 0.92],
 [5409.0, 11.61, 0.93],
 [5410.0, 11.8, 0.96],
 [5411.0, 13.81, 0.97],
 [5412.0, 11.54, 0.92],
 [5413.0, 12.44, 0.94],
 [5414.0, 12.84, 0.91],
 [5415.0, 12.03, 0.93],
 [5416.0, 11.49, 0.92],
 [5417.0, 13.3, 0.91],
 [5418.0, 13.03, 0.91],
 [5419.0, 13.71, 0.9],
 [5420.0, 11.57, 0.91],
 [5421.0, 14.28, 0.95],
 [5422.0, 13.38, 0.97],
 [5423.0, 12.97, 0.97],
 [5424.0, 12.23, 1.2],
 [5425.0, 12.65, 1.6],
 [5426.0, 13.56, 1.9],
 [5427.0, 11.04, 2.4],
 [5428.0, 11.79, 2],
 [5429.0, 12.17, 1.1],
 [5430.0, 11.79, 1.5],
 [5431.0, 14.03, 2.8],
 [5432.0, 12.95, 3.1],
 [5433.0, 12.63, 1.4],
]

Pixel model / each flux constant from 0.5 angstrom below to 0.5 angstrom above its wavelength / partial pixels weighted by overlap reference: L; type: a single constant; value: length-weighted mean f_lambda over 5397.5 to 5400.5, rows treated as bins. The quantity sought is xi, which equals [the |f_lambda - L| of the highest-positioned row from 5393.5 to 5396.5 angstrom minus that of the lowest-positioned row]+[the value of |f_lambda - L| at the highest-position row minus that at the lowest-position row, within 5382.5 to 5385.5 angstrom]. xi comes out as 0.2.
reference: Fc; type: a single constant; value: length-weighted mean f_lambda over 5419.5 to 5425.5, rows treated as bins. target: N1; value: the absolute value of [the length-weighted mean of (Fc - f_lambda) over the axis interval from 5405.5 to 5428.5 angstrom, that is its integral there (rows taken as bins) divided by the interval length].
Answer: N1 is 0.39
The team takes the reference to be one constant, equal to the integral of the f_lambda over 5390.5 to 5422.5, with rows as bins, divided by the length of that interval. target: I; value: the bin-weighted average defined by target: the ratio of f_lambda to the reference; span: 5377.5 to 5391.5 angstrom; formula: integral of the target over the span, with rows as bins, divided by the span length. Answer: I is 1.01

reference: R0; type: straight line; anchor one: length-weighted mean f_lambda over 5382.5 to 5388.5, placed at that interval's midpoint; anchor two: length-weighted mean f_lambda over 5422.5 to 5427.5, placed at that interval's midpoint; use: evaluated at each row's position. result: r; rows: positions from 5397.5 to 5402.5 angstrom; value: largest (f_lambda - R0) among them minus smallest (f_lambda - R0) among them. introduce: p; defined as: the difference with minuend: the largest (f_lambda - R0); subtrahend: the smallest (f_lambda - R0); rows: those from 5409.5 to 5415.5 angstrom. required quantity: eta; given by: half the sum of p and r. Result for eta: 2.0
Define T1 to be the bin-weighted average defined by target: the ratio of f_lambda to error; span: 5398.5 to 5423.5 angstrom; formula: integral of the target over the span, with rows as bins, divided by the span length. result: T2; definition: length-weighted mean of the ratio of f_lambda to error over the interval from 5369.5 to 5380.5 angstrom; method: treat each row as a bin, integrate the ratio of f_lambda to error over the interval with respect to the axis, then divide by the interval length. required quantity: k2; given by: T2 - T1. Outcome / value -0.6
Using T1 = 13.3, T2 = 12.7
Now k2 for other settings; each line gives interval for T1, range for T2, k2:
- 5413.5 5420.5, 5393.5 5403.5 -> -1.1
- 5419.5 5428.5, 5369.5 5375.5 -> 1.9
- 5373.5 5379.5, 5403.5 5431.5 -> -1.6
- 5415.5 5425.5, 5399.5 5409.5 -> -0.3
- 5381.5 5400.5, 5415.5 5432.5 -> -2.7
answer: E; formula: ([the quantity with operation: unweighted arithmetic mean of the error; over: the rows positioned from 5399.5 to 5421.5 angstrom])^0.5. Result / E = 0.96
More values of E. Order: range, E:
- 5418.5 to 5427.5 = 1.15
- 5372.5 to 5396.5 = 0.98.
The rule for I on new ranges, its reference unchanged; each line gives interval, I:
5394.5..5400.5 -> 0.97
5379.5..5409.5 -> 0.99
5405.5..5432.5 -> 1.01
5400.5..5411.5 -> 0.97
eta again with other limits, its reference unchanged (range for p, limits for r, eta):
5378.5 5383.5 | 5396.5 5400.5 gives 0.8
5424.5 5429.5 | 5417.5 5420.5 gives 2.3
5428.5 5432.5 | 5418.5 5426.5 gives 2.5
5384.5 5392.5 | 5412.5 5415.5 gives 1.4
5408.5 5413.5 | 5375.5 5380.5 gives 1.8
